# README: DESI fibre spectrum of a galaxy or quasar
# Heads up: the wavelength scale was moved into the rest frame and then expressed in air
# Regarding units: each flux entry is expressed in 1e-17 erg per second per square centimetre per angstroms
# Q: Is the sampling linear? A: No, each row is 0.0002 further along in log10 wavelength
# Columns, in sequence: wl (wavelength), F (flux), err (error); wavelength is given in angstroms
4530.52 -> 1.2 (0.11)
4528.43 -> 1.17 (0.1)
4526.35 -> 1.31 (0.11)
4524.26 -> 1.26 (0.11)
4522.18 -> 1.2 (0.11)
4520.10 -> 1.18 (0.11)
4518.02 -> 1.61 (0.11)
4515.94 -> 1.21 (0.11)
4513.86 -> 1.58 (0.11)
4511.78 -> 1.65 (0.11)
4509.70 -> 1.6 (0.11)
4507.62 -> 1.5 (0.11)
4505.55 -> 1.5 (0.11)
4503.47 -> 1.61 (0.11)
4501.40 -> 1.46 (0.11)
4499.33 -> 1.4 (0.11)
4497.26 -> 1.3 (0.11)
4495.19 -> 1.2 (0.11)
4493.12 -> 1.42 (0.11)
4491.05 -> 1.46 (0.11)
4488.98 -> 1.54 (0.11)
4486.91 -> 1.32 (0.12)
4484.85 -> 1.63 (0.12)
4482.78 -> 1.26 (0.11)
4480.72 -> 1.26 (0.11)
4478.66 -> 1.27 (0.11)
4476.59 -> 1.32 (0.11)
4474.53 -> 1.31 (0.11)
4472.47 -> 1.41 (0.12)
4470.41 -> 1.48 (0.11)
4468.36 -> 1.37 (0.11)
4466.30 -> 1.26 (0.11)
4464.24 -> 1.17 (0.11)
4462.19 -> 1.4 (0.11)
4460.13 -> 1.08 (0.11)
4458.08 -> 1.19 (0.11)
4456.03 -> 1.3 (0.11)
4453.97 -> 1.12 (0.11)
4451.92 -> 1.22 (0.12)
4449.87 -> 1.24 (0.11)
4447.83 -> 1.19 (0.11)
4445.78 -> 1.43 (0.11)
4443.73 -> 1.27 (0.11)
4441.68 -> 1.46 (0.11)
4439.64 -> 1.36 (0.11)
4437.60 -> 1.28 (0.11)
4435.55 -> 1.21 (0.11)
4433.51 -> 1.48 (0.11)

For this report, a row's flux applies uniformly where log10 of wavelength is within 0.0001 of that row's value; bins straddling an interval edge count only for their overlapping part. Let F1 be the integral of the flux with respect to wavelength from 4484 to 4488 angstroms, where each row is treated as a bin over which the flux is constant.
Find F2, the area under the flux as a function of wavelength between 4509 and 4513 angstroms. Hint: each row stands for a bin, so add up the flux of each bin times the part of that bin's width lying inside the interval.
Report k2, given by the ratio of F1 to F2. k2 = 0.91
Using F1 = 5.9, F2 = 6.49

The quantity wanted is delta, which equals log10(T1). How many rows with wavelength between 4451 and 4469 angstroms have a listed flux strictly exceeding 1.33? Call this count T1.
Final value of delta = 0.30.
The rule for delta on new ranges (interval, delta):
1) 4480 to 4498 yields 0.60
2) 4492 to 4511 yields 0.85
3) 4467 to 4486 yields 0.60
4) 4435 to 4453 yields 0.48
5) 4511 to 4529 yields 0.48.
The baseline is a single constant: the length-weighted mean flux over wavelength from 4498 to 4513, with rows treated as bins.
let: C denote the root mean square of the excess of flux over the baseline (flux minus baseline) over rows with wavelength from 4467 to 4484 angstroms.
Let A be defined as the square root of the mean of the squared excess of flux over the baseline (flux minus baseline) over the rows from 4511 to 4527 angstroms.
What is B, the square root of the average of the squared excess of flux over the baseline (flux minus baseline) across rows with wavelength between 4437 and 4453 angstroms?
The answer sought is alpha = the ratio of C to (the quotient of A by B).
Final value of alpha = 0.20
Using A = 0.243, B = 0.24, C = 0.206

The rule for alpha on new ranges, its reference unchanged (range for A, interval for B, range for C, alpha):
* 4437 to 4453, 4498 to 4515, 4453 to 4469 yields 0.10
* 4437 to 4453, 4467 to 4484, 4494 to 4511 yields 0.13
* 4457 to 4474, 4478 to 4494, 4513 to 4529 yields 0.19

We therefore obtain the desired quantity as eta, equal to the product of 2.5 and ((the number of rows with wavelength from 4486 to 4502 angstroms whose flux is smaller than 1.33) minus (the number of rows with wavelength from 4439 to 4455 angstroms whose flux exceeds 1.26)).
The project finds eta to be -2.5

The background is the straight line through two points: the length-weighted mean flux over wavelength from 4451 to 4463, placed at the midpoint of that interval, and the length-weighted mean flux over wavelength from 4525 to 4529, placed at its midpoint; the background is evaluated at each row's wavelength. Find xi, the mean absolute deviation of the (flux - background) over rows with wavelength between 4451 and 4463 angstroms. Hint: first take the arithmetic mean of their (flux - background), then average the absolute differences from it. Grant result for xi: 0.089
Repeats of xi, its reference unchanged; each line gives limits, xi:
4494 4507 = 0.110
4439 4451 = 0.093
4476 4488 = 0.095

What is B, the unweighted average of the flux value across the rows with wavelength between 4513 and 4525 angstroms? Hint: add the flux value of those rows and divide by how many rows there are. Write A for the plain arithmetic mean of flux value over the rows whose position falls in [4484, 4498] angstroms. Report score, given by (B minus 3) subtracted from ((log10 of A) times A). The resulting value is 1.87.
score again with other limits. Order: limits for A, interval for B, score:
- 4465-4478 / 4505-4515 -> 1.61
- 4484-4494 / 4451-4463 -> 2.03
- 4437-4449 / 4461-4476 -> 1.82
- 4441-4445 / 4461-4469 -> 1.88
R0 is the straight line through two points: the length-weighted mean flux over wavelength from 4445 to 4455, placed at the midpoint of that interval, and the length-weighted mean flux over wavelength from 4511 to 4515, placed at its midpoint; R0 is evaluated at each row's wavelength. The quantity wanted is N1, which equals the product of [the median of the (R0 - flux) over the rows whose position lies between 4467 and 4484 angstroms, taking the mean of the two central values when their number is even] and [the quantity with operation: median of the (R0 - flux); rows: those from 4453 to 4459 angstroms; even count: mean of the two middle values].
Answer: 0.0064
